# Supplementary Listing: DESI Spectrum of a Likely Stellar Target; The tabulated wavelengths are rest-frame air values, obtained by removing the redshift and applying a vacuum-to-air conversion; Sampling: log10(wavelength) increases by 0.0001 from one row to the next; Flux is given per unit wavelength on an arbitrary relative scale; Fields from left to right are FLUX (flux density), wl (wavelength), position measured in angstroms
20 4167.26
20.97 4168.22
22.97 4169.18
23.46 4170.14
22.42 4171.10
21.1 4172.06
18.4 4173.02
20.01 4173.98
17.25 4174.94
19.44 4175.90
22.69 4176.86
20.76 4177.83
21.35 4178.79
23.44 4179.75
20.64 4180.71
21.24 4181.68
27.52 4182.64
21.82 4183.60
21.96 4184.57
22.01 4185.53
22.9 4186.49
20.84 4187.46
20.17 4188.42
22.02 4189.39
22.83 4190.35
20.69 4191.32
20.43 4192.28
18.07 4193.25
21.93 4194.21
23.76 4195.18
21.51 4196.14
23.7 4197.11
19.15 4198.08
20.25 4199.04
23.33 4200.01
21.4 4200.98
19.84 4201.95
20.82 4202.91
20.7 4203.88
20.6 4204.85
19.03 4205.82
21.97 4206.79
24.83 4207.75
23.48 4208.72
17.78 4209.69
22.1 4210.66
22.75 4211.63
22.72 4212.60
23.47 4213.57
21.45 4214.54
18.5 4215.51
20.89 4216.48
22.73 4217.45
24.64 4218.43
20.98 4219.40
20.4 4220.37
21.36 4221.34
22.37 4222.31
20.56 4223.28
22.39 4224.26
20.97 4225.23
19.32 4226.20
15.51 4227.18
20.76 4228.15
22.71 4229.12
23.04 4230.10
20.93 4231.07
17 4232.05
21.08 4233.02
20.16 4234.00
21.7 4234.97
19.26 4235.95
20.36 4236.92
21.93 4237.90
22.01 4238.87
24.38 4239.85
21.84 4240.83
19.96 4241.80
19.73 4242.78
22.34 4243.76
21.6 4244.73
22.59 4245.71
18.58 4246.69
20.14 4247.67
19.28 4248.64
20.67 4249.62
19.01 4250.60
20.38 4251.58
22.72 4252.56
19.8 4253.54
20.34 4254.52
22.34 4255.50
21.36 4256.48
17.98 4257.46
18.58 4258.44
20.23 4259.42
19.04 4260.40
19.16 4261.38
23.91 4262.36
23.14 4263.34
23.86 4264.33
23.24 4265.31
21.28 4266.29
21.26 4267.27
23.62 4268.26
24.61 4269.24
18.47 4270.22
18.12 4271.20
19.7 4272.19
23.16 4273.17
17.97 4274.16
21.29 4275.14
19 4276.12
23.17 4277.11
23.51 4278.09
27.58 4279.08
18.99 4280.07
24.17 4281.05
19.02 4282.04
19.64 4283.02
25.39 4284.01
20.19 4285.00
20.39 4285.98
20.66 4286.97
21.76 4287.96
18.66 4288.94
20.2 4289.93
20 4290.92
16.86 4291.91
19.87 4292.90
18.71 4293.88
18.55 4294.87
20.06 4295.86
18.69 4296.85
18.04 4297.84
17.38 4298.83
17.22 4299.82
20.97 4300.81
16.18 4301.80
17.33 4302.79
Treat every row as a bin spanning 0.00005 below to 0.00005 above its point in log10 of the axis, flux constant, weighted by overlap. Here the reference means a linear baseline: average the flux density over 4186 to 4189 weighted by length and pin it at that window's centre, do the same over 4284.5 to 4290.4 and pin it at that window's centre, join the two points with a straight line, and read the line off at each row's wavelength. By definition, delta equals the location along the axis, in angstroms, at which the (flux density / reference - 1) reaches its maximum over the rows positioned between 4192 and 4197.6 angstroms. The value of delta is 4195.18 angstroms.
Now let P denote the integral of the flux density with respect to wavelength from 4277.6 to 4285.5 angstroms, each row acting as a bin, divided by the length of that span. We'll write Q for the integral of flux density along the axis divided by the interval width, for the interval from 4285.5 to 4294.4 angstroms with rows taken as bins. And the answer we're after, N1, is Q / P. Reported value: 0.88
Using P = 22.3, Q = 19.7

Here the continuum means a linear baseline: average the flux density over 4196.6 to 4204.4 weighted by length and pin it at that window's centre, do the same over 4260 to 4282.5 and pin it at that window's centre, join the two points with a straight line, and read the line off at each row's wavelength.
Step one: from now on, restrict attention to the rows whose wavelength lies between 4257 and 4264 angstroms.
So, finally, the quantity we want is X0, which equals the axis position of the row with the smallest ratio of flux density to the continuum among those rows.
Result 4257.46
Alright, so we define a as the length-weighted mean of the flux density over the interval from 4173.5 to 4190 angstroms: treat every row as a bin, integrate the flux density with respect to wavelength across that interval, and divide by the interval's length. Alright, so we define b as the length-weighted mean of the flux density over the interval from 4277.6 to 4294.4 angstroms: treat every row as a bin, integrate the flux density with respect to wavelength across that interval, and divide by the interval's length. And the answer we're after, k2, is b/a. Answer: 0.97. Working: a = 21.55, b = 20.9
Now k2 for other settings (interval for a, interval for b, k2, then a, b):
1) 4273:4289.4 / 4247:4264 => 0.96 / 21.42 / 20.5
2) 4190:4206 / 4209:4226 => 1.02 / 21.08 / 21.5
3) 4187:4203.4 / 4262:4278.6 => 1.02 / 21.22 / 21.7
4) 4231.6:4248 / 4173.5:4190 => 1.03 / 20.88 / 21.5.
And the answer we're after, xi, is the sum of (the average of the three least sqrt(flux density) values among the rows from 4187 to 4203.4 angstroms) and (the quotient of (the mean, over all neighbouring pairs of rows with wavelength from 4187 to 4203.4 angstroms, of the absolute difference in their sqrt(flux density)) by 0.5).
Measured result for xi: 4.79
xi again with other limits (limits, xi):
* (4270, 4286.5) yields 5.01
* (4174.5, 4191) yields 4.77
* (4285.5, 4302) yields 4.47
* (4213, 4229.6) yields 4.70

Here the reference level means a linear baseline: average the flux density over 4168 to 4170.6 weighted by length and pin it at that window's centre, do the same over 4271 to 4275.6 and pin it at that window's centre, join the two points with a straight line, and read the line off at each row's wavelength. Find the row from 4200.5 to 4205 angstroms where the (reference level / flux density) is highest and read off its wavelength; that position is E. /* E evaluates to 4201.95 angstroms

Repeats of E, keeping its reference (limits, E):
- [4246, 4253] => 4246.69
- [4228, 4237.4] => 4232.05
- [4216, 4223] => 4220.37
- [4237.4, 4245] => 4242.78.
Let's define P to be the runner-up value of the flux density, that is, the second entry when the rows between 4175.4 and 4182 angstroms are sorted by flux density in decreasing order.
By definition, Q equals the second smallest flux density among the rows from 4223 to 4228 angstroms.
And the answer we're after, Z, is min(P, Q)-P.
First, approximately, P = 22.69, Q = 19.32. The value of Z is -3.4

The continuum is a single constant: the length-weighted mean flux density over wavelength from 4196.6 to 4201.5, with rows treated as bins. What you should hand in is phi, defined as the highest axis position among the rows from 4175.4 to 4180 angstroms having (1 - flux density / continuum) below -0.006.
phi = 4179.75 angstroms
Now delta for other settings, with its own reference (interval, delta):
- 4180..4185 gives 4182.64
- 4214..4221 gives 4218.43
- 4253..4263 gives 4262.36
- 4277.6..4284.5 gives 4279.08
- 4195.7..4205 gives 4197.11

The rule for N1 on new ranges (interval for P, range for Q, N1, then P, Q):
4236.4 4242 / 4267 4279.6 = 0.99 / 21.8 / 21.6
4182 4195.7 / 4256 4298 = 0.95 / 21.9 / 20.8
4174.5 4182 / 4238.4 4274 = 1.01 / 20.8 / 21.0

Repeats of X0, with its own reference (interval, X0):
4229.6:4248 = 4232.05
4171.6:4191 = 4174.94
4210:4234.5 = 4227.18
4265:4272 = 4271.20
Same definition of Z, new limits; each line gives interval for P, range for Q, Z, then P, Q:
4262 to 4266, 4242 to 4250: -4.6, 23.86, 19.28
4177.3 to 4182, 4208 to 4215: 0.0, 21.35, 21.45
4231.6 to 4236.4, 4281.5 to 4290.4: -2.1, 21.08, 19.02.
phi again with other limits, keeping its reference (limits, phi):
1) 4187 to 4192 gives 4190.35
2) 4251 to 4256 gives 4255.50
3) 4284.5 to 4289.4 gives 4287.96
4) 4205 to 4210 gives 4208.72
